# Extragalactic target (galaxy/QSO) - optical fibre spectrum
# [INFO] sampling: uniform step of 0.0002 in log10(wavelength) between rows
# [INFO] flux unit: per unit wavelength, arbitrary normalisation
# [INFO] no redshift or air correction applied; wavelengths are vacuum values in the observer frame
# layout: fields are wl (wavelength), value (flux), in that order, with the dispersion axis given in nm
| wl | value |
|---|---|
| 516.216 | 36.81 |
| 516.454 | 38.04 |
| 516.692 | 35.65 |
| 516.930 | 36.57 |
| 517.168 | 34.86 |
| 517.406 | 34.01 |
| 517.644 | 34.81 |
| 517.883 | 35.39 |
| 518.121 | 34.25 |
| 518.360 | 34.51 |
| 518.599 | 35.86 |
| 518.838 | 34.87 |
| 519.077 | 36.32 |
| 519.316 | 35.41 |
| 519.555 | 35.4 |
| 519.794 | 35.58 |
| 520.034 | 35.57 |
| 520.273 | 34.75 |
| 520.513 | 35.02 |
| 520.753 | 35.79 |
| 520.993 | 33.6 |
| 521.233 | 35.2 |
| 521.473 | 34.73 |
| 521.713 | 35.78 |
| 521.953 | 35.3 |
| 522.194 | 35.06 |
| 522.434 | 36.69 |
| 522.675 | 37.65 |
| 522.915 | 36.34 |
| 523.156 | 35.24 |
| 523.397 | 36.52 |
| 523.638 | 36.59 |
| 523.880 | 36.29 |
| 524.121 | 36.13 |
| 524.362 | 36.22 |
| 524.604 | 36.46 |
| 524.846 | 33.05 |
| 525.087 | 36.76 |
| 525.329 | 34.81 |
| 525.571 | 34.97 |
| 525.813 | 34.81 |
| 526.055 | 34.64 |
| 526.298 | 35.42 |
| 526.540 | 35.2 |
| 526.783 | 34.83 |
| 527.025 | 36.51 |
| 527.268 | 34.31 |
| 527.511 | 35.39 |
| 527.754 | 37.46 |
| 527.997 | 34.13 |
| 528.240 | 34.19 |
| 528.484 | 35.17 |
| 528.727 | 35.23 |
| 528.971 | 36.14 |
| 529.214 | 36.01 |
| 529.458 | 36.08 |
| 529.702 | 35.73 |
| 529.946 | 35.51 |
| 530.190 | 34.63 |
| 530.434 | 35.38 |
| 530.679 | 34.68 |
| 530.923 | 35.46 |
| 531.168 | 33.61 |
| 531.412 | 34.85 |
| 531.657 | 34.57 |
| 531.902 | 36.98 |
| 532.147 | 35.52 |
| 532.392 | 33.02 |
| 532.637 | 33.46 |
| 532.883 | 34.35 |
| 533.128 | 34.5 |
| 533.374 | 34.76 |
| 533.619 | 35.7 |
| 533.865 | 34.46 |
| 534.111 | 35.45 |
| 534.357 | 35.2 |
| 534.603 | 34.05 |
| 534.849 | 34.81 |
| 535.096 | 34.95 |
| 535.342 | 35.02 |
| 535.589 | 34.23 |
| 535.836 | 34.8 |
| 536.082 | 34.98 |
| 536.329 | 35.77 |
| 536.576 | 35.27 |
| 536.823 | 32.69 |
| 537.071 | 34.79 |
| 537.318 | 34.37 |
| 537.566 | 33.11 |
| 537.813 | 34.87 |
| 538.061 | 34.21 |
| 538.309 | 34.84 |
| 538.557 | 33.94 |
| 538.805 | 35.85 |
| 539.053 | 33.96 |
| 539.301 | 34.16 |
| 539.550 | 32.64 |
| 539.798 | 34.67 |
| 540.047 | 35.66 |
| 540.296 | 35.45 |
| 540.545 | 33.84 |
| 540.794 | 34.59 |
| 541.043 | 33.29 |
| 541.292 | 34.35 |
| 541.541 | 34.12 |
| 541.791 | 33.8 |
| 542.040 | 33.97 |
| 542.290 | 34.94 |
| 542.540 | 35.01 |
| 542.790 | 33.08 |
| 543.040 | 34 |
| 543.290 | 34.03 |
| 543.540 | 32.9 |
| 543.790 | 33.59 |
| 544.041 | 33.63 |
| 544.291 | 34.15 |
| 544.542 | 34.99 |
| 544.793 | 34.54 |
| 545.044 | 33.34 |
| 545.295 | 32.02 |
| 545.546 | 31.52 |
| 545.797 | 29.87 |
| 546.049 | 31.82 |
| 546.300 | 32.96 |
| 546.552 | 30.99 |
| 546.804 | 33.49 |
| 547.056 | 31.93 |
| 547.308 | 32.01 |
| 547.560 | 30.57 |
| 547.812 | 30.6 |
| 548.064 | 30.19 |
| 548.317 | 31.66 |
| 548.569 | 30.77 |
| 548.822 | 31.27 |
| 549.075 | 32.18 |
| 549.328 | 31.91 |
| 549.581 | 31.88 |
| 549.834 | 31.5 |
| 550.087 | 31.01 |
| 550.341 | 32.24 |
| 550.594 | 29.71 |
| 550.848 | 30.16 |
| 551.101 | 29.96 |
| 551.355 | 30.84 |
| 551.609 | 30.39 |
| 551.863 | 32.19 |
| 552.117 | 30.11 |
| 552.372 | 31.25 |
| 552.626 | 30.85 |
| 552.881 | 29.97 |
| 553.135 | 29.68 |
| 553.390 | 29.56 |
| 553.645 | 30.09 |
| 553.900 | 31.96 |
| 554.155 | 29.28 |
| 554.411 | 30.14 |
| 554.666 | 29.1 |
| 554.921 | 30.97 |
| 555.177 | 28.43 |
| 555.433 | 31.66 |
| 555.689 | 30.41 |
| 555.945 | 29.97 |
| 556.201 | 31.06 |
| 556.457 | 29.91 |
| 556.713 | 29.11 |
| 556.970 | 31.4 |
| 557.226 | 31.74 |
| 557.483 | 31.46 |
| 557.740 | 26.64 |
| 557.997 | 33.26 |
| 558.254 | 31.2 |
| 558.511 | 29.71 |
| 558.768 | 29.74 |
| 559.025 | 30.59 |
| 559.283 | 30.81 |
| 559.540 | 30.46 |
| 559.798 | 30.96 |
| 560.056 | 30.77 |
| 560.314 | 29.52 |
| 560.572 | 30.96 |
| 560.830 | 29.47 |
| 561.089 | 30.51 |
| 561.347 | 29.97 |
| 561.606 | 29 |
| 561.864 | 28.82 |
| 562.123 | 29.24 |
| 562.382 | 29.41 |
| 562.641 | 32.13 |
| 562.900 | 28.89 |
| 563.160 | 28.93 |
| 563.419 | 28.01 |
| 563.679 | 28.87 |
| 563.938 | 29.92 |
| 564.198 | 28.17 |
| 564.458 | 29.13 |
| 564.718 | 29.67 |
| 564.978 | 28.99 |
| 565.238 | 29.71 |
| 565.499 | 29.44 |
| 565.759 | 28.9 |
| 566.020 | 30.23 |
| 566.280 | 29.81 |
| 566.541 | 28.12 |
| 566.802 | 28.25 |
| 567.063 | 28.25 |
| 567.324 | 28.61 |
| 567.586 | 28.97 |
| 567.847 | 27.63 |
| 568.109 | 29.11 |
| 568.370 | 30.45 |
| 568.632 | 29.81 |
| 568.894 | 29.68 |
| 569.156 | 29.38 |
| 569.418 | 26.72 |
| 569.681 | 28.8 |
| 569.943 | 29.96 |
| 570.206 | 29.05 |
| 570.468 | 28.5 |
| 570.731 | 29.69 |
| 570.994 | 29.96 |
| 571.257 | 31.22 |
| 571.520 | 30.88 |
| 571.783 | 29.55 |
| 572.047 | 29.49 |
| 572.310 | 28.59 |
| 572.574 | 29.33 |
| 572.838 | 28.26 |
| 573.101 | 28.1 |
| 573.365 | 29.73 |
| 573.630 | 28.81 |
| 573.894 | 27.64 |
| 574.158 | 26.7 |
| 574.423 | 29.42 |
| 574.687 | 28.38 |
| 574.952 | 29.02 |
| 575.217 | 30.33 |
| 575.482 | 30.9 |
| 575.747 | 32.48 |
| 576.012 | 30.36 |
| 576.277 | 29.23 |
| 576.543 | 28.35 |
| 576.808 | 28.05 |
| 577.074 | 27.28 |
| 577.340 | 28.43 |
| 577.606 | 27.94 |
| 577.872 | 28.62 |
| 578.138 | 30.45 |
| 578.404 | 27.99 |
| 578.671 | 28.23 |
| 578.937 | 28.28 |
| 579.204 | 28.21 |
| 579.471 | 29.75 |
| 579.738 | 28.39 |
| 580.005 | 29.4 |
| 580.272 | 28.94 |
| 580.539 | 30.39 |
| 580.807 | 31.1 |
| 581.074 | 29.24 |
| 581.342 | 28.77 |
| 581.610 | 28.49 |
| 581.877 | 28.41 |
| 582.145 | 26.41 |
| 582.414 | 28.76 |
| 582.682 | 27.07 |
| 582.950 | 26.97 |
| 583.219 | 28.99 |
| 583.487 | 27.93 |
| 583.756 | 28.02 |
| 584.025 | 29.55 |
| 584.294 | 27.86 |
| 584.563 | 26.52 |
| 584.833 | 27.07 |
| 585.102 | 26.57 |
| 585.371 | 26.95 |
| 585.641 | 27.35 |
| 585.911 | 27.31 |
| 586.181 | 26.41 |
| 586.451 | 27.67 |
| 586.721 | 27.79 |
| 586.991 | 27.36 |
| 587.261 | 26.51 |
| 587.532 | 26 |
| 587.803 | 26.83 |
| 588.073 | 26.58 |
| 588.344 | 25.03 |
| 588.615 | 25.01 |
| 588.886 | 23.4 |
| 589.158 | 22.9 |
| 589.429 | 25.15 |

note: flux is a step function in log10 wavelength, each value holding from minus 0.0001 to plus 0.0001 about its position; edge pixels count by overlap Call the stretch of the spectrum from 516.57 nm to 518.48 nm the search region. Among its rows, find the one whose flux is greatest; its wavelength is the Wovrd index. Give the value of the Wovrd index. 516.930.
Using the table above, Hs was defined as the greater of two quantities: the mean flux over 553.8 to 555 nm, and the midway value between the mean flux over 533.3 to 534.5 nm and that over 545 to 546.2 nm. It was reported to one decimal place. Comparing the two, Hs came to 33.4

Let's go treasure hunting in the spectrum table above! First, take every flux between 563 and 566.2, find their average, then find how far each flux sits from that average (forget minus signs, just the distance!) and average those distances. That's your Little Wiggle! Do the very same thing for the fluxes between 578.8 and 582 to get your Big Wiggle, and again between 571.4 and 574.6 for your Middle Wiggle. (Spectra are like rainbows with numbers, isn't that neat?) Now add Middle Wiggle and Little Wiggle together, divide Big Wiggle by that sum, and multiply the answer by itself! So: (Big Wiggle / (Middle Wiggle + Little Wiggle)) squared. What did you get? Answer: 0.27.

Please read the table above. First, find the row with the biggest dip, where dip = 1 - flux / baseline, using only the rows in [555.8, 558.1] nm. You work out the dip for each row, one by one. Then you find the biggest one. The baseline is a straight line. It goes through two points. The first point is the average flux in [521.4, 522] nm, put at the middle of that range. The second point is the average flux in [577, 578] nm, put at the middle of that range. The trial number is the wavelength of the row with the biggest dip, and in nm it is 557.740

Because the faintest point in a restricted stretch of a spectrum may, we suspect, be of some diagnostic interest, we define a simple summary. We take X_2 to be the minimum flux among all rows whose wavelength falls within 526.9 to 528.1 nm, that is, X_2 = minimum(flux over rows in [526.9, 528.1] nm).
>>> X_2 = 34.13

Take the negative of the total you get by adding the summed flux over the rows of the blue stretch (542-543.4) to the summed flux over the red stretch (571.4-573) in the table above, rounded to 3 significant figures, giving -381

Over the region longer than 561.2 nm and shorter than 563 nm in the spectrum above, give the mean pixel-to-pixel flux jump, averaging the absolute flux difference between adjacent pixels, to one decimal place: 1.3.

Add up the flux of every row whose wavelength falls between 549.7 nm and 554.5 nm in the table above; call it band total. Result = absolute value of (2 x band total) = 1162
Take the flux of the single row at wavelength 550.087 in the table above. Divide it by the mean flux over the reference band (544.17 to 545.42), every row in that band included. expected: 0.92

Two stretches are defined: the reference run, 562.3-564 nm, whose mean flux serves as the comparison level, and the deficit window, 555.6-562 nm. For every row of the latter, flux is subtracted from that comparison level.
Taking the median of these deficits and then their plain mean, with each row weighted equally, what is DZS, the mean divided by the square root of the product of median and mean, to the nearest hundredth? -0.92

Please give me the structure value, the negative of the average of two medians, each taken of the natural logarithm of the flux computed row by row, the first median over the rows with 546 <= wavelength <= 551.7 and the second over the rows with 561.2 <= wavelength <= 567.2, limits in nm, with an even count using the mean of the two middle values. -3.40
